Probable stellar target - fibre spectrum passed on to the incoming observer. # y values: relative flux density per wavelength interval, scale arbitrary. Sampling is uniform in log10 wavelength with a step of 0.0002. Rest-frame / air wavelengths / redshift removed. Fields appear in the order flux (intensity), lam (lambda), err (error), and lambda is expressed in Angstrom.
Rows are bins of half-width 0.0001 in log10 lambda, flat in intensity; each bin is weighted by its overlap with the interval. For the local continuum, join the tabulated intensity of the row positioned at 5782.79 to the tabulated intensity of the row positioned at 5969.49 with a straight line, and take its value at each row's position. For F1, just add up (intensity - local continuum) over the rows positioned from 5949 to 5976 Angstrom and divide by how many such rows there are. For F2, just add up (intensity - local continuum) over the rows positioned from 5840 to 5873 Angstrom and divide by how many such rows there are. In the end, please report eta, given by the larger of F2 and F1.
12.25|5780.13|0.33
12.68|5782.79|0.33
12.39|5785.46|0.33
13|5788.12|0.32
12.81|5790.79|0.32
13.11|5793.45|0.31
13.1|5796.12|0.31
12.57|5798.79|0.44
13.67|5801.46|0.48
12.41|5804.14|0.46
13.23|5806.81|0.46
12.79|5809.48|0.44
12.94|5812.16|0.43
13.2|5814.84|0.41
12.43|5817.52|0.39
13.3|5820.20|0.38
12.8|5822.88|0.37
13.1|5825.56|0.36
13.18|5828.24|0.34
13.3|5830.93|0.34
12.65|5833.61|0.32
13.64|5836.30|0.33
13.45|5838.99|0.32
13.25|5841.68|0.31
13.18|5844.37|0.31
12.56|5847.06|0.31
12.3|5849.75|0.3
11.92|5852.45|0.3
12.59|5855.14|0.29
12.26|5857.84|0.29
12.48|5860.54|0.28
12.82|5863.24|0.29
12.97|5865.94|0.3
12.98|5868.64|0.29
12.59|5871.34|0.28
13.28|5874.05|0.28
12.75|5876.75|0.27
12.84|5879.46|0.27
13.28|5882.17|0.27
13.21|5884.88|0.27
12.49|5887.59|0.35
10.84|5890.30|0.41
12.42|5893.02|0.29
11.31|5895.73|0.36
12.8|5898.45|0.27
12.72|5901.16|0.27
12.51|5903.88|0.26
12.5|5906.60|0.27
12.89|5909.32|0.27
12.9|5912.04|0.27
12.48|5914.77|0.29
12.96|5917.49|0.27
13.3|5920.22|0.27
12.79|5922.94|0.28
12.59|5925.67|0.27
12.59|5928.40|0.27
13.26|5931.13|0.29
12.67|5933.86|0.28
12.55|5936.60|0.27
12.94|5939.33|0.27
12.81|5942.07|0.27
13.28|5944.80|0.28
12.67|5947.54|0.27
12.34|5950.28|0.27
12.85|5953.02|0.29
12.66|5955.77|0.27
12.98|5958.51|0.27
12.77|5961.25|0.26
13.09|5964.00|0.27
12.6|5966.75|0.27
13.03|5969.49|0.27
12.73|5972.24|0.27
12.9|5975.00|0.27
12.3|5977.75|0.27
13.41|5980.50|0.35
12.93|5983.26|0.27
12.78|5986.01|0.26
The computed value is -0.16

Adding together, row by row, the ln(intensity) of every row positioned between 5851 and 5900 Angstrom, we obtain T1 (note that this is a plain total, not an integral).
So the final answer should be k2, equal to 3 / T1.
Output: 0.0659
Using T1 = 45.5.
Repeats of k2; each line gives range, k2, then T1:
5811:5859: 0.0652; 46.0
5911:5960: 0.0654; 45.9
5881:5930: 0.0658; 45.6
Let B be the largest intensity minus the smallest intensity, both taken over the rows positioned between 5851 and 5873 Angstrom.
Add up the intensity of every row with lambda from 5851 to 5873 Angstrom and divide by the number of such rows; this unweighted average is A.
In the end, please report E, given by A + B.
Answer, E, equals 13.6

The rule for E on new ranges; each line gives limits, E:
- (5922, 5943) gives 13.5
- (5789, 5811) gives 14.2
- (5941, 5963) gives 13.7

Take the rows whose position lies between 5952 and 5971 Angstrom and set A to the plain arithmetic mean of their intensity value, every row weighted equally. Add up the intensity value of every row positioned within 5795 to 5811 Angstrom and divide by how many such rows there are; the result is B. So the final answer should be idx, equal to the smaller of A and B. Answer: 12.9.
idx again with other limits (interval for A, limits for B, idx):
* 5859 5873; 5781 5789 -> 12.7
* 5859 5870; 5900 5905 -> 12.6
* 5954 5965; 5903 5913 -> 12.7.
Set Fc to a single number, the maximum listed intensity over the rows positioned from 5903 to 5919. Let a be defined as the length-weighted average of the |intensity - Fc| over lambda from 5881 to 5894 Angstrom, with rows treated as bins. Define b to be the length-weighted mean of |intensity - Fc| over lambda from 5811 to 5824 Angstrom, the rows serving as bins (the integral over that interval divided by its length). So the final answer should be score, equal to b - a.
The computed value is -0.49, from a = 0.75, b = 0.26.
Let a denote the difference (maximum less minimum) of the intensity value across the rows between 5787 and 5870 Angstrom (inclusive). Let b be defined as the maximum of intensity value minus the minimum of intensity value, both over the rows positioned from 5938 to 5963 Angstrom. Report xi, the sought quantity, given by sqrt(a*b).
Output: 1.3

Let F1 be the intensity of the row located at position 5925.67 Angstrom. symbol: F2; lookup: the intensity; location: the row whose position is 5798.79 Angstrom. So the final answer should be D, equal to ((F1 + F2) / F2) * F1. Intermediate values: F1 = 12.59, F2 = 12.57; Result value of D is 25.2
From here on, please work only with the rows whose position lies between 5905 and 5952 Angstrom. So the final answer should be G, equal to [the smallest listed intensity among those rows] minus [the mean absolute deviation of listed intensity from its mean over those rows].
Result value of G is 12.1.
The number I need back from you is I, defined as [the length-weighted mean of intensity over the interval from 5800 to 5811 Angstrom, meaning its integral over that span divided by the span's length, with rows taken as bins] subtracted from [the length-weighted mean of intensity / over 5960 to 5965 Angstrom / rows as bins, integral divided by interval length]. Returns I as -0.1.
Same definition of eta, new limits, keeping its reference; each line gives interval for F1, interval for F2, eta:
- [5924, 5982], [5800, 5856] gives 0.18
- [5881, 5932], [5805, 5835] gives 0.24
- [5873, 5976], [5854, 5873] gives -0.16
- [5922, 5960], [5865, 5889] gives 0.08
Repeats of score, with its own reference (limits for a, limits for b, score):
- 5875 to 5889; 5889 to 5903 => 0.64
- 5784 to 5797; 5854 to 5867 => 0.13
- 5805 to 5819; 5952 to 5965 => -0.11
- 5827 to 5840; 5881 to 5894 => 0.34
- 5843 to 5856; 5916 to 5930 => -0.29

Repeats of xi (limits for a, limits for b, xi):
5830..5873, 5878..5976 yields 2.1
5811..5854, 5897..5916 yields 0.8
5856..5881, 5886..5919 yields 1.5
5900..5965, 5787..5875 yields 1.3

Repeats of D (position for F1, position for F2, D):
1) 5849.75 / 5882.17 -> 23.7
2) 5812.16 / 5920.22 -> 25.5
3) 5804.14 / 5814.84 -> 24.1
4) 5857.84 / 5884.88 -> 23.6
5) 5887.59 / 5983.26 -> 24.6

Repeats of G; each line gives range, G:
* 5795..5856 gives 11.5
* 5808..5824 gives 12.2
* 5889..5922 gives 10.4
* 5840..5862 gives 11.6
